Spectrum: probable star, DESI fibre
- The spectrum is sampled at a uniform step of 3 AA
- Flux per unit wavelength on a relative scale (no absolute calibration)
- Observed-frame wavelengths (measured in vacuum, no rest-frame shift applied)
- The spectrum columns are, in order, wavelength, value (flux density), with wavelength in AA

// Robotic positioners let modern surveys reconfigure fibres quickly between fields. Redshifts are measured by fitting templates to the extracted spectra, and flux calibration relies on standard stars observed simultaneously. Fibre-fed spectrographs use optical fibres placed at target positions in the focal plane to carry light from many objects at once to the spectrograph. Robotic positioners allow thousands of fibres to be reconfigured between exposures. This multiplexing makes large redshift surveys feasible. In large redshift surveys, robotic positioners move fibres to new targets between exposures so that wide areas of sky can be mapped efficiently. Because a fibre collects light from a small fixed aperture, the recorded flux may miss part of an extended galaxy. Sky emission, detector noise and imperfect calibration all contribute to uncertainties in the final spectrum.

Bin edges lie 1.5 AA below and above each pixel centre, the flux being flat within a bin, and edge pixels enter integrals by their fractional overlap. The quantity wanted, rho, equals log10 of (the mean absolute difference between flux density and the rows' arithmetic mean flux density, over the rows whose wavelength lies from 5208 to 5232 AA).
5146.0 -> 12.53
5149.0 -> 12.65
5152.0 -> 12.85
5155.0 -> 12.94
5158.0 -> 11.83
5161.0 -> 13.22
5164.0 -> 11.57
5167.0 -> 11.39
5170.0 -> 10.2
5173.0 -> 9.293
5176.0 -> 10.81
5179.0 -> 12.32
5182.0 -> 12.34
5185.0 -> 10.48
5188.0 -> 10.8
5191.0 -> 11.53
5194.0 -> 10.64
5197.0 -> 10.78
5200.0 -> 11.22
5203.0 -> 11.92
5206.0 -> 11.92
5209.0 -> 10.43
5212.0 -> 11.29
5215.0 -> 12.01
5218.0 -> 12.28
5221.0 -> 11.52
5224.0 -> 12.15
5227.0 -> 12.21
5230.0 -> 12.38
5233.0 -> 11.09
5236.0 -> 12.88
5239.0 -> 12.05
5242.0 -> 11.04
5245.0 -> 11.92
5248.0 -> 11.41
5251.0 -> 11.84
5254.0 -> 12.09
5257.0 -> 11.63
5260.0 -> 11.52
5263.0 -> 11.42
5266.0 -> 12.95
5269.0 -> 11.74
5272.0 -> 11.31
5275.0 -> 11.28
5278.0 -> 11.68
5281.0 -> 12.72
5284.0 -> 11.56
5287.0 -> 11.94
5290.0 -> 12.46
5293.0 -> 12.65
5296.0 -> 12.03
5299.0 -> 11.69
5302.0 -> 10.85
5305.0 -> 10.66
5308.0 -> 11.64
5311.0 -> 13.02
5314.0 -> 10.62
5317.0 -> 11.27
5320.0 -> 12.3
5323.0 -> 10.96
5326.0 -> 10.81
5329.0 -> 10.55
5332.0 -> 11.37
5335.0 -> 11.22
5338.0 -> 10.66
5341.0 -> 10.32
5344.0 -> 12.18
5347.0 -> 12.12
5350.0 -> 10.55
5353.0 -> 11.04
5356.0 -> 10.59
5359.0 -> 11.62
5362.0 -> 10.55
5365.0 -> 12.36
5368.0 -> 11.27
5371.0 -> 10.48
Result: -0.28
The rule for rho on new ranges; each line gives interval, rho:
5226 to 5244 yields -0.23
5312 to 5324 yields -0.30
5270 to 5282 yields -0.31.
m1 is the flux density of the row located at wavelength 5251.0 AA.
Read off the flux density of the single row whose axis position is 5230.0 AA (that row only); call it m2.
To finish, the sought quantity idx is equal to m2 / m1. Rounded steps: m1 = 11.84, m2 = 12.38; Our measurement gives 1.05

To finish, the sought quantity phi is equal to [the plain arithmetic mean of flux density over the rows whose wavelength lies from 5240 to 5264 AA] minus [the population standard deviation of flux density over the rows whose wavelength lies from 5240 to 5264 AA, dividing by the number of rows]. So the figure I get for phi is 11.3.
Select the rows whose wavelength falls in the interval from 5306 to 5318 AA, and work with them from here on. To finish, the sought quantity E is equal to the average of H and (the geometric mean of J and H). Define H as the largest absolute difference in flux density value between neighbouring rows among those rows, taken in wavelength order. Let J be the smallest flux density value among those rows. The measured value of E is 3.7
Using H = 2.4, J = 10.62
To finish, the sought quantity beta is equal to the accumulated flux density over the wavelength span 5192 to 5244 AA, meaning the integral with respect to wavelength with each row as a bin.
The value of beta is 605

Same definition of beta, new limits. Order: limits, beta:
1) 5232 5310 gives 919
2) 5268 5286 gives 211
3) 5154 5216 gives 704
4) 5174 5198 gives 268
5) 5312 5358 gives 512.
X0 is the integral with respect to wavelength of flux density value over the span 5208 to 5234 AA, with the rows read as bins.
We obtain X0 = 305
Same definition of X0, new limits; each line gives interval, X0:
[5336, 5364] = 311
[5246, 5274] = 329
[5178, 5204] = 294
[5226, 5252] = 308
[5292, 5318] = 301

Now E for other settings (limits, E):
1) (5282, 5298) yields 1.6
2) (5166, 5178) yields 2.6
